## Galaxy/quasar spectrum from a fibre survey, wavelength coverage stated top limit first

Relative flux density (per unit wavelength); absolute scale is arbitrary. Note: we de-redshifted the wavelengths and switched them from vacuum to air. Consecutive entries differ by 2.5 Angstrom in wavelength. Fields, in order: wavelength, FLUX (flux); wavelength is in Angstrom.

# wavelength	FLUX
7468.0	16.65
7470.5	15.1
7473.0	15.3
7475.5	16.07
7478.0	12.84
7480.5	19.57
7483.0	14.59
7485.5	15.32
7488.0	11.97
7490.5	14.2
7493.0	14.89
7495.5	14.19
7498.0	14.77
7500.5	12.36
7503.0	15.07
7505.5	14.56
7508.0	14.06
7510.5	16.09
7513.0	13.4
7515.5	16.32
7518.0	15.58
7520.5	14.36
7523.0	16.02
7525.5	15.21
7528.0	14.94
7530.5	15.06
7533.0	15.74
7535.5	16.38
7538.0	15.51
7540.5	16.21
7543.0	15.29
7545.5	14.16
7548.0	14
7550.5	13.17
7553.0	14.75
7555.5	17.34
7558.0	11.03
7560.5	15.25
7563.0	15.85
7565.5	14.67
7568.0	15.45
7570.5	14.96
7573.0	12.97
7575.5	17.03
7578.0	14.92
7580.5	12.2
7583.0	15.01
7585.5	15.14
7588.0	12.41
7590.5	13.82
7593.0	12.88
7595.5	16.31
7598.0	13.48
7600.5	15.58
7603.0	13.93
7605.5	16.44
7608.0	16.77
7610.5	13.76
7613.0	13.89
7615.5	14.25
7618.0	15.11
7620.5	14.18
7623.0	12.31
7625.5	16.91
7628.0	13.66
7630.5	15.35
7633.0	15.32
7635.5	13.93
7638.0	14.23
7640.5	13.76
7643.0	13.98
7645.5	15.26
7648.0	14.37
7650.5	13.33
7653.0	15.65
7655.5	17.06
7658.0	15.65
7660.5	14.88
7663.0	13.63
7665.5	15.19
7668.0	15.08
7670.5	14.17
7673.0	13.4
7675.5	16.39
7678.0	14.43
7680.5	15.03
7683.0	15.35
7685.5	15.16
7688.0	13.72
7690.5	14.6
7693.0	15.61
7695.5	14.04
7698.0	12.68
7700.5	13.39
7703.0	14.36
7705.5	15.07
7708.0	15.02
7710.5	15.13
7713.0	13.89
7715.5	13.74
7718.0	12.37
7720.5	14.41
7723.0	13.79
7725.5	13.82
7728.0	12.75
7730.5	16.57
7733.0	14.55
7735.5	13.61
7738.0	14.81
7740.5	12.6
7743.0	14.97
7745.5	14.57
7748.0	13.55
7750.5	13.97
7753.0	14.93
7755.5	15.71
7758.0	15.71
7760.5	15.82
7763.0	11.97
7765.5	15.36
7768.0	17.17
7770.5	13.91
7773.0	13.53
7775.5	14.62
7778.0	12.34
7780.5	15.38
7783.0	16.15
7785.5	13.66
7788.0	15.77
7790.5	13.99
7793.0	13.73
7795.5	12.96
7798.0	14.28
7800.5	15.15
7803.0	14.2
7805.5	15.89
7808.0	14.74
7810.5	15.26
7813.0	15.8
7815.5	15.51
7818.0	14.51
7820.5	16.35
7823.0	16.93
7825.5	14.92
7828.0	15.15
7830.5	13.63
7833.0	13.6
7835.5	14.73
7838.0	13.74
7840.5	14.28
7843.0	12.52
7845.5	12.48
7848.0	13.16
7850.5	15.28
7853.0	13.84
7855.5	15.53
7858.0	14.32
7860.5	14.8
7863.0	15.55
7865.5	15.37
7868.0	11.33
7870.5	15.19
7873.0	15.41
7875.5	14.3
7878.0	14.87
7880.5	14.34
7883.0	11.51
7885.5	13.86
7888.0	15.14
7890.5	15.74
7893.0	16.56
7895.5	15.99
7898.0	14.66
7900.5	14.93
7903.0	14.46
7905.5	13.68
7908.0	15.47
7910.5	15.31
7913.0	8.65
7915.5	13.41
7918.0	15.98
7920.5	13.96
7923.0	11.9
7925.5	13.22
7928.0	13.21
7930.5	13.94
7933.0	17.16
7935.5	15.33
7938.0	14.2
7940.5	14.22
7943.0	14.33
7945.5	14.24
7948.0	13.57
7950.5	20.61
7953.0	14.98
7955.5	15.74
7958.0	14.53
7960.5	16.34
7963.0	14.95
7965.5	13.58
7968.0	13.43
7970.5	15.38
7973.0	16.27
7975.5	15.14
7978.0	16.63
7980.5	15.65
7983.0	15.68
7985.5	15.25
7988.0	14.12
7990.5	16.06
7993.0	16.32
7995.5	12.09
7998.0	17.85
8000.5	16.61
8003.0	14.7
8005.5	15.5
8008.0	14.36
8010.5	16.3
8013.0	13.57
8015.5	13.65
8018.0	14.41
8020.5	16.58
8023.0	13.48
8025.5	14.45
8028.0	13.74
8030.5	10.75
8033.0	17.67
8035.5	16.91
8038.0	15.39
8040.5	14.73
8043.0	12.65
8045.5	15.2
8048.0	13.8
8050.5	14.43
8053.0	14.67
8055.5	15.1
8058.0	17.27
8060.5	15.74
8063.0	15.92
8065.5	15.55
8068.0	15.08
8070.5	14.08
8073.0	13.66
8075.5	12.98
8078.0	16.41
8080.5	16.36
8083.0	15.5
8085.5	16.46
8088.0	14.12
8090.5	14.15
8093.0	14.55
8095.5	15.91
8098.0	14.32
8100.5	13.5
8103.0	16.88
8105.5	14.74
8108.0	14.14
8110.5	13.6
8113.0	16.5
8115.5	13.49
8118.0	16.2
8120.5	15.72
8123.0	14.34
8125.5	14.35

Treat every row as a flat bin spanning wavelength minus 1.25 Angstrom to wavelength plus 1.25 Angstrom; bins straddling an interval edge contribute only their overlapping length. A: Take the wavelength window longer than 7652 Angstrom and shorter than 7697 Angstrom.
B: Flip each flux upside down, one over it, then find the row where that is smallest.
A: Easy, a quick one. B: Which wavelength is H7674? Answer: 7655.5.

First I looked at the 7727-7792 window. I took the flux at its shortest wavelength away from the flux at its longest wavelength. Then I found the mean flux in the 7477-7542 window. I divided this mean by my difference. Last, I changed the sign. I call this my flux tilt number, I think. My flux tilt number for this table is -12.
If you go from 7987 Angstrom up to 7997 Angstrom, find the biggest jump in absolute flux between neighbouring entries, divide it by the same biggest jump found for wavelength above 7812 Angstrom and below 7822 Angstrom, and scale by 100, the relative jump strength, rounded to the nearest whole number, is 230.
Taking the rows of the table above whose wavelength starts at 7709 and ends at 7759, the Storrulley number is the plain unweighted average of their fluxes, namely 14.27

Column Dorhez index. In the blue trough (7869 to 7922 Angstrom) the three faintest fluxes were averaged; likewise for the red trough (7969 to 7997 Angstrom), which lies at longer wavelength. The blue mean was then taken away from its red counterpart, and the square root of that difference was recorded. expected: 1.61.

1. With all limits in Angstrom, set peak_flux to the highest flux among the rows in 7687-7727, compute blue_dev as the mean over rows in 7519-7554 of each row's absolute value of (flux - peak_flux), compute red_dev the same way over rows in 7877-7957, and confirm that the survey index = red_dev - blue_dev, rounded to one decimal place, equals 0.8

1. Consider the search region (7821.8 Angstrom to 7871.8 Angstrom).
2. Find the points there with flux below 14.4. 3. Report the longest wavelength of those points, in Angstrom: 7868.0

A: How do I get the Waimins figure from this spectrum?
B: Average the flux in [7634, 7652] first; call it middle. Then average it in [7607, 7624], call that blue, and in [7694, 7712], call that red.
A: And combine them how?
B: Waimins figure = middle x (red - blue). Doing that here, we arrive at -1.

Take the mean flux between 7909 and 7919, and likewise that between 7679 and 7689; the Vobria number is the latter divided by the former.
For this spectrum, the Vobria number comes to 1.11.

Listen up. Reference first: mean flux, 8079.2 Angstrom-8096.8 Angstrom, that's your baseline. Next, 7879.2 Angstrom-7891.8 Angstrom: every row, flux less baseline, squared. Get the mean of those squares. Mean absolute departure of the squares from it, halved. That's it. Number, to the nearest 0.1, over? 2.2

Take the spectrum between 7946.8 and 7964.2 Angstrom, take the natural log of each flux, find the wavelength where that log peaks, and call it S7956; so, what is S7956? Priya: 7950.5 Angstrom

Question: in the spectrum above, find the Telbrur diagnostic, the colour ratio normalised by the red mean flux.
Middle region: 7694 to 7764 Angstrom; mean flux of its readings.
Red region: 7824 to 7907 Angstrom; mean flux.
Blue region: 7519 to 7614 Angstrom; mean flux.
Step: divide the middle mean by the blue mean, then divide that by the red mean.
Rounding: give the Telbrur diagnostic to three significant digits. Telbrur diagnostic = 0.0668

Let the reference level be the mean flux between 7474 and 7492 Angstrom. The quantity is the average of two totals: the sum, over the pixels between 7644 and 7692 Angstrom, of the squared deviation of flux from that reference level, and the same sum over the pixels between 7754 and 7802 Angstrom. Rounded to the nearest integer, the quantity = 27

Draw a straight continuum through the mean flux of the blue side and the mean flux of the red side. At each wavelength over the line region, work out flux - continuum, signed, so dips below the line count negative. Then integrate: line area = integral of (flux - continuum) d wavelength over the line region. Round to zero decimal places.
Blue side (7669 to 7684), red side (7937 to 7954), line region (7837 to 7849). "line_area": -22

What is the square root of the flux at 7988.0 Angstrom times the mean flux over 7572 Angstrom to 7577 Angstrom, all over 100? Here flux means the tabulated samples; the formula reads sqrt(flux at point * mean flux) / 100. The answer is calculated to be 0.146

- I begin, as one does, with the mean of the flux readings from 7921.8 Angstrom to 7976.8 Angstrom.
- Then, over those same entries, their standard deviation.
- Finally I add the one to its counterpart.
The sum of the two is 16.6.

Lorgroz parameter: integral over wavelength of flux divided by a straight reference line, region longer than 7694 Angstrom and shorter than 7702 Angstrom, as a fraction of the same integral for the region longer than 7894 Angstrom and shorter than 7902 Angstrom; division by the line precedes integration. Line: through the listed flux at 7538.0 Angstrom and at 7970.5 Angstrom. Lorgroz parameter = 0.88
